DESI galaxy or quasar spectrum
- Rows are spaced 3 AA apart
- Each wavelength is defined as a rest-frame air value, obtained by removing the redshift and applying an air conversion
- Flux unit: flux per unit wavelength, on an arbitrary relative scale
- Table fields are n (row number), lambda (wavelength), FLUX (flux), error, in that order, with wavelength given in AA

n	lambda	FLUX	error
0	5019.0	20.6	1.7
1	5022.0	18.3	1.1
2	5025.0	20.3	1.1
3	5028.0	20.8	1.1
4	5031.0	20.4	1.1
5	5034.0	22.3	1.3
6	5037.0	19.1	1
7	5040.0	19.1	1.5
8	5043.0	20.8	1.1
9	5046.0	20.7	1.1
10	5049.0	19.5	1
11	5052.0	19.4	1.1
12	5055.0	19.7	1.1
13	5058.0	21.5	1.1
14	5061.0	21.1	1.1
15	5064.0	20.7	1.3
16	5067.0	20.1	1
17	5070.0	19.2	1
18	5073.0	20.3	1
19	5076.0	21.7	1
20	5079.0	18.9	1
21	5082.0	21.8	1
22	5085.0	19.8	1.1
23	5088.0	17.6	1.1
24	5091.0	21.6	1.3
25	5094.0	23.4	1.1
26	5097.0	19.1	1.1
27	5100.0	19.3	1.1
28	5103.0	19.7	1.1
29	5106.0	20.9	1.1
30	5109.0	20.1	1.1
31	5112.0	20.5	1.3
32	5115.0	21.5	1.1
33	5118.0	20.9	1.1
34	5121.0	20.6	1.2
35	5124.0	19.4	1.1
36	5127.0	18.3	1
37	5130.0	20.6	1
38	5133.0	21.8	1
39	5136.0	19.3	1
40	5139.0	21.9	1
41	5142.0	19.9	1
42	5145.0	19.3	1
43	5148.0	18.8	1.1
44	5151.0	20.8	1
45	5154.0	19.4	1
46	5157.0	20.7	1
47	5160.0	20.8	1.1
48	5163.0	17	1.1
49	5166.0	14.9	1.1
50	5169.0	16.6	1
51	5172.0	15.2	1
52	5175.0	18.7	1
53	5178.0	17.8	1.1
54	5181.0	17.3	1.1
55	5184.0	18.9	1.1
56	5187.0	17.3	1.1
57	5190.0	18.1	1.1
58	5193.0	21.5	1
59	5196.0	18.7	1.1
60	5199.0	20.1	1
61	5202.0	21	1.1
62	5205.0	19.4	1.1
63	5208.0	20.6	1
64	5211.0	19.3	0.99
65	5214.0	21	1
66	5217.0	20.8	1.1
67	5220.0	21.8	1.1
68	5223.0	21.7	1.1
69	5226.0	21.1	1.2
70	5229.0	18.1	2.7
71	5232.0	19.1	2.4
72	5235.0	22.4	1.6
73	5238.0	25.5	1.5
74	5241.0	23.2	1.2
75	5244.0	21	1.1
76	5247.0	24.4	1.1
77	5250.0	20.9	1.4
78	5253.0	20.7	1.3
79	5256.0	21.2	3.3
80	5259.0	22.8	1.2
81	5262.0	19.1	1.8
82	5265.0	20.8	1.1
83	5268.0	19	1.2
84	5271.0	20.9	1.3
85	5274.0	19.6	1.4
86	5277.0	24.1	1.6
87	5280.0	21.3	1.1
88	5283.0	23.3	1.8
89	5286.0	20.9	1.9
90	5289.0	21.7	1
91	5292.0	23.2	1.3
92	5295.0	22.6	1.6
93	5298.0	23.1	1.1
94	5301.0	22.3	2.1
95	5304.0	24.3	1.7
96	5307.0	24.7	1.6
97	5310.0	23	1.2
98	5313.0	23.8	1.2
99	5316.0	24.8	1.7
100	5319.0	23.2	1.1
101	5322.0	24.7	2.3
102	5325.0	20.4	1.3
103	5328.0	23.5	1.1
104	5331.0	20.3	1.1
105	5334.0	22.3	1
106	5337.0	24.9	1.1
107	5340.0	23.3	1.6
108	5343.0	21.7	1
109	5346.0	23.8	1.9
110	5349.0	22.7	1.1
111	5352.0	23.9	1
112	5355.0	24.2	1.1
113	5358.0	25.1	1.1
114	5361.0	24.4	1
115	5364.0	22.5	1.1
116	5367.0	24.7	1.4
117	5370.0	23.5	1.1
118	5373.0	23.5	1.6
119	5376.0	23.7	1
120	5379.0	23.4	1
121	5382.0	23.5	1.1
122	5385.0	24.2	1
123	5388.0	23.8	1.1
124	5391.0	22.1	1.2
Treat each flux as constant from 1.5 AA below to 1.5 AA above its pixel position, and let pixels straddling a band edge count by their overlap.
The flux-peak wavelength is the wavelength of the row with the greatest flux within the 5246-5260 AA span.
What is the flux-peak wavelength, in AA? 5247.0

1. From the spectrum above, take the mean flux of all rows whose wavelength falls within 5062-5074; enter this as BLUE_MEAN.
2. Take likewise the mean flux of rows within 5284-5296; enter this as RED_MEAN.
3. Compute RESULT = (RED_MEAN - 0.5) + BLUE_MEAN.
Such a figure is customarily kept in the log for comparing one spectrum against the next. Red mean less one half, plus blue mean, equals 41.7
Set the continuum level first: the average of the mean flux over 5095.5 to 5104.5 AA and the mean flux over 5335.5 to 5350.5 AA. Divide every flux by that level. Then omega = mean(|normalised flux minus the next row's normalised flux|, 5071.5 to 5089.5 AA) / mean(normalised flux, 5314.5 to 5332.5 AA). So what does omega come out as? 0.099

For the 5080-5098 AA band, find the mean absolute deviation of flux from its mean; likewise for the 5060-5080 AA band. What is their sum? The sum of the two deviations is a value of 2.5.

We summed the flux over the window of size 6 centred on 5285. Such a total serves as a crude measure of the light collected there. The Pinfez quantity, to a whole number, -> 44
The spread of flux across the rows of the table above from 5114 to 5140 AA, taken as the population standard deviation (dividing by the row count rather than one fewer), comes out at 1.2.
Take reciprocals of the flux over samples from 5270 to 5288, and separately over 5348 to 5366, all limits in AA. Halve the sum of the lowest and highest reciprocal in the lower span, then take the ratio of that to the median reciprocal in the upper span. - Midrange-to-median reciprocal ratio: 1.11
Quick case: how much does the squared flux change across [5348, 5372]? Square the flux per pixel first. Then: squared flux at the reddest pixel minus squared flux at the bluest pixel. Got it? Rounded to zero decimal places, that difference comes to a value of 37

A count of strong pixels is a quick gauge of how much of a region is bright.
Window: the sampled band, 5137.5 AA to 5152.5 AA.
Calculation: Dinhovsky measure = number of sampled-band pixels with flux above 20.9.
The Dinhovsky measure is 1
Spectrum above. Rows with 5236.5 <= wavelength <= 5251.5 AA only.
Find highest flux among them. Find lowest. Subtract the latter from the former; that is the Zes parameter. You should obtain 4.6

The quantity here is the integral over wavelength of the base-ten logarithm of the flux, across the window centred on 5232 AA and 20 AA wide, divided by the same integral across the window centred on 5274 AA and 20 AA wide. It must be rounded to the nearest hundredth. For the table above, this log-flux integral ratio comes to 1.00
